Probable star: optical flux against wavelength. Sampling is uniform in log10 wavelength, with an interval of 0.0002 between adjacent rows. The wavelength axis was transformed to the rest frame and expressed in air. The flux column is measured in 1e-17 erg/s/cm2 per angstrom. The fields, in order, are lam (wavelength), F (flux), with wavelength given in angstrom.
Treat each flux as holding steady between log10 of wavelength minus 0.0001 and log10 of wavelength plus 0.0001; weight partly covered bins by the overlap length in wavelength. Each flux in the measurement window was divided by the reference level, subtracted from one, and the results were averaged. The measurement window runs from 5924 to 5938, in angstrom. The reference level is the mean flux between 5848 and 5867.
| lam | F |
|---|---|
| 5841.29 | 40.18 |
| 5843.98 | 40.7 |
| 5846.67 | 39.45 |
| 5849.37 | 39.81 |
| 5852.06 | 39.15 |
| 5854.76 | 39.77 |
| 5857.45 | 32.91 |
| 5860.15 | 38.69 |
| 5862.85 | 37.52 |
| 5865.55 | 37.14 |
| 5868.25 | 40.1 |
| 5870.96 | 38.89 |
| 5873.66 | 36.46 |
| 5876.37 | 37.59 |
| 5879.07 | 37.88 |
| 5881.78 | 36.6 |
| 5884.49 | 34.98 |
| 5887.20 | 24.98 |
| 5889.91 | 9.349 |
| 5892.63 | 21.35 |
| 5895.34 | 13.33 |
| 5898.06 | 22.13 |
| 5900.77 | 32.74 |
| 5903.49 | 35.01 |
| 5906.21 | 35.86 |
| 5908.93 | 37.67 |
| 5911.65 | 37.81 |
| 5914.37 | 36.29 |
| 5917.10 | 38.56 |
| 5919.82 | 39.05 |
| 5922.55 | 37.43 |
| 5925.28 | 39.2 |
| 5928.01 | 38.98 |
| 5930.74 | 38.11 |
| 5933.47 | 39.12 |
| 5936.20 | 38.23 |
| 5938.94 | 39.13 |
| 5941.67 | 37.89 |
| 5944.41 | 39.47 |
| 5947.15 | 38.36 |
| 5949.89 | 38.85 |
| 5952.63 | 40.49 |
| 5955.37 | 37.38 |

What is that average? -0.023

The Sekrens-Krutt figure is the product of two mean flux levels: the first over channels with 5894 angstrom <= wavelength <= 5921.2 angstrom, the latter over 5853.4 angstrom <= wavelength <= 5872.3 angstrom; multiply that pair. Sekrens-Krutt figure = 1244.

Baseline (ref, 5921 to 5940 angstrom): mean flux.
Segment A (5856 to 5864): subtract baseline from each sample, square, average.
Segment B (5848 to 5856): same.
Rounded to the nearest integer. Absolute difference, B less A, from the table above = 10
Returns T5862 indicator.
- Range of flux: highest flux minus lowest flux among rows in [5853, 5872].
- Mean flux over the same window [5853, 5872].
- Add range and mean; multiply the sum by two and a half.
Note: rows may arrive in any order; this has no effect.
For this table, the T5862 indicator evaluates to 113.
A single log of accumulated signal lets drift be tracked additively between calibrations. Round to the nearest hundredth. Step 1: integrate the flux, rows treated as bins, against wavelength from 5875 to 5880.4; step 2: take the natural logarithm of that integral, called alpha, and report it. 5.32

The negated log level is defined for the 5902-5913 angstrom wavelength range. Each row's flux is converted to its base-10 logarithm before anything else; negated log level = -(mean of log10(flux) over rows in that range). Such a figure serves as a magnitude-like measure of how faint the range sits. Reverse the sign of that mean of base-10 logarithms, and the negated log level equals -1.56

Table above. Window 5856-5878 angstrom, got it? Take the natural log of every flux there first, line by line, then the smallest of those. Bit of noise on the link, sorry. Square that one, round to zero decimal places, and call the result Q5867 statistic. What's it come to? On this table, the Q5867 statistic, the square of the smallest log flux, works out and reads 12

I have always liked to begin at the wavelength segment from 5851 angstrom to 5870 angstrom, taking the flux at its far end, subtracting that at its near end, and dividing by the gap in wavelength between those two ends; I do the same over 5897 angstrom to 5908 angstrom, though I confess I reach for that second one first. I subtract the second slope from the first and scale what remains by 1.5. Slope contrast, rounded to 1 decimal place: -2.4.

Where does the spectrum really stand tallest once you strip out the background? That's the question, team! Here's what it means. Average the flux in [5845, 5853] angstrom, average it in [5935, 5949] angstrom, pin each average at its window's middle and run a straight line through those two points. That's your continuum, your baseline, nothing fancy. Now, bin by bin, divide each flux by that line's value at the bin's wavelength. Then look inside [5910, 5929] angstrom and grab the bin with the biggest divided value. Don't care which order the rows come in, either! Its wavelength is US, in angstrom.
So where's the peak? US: 5925.28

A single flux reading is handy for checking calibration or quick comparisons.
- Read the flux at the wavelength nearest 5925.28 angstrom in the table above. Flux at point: 39.2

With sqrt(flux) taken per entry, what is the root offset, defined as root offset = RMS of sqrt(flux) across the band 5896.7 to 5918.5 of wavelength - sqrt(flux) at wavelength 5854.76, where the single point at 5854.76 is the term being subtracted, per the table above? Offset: -0.43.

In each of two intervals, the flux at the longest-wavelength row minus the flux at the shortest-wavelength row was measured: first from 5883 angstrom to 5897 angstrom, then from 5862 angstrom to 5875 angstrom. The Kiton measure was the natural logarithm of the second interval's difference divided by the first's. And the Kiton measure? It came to -3.0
